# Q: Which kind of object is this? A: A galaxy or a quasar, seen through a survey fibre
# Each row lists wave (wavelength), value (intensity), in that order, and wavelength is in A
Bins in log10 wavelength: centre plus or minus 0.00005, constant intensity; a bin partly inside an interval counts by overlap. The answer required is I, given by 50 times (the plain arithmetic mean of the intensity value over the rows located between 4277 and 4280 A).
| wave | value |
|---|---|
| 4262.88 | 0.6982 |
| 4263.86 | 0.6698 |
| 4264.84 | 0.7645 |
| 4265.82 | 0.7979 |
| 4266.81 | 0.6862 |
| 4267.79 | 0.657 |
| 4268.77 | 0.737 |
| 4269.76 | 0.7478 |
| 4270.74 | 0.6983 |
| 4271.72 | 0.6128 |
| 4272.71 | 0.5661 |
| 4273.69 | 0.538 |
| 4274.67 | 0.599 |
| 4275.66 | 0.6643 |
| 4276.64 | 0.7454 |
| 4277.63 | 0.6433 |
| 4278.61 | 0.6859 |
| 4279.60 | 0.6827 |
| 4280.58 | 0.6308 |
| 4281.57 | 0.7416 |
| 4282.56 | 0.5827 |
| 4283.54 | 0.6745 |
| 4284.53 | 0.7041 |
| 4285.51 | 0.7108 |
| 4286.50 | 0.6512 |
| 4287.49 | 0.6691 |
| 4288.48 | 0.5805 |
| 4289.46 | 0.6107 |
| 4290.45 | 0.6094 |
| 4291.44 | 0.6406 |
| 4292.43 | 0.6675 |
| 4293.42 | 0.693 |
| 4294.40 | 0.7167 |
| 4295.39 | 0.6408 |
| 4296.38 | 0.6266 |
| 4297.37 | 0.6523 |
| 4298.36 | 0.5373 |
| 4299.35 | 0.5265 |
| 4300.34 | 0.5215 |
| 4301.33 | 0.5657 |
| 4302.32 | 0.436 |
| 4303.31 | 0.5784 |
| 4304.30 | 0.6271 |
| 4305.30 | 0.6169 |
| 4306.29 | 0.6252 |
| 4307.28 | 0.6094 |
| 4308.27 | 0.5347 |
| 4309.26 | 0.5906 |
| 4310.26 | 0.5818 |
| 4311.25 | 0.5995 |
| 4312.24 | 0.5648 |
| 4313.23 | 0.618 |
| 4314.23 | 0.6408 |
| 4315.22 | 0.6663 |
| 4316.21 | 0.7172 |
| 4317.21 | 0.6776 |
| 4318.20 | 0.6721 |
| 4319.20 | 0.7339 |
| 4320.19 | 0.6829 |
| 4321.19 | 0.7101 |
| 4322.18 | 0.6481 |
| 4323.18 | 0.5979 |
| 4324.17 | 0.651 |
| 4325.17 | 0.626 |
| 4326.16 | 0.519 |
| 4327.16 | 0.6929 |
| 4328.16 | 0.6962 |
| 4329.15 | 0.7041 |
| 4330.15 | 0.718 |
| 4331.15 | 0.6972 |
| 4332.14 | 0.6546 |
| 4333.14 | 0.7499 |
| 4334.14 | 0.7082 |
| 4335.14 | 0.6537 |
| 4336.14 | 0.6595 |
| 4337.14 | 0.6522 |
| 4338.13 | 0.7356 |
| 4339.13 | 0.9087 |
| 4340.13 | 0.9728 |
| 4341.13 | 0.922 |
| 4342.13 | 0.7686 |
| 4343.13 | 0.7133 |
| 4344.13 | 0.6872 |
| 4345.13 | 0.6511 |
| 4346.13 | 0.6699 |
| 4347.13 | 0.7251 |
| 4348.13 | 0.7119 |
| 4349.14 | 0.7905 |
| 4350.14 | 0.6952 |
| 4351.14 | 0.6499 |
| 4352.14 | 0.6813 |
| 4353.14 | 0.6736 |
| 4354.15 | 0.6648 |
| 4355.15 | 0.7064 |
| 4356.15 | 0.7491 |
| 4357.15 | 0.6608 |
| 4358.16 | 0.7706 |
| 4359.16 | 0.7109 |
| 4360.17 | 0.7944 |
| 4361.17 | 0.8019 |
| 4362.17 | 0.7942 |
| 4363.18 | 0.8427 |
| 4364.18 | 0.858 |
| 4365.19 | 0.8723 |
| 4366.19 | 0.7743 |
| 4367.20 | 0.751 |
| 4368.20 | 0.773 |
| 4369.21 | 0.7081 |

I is 34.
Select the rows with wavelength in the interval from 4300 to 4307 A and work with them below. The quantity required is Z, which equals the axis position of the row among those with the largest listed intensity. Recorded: 4304.30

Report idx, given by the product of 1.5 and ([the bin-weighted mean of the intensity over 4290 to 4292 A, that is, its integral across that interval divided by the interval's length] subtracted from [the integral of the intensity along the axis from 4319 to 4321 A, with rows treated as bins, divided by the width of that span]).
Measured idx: 0.12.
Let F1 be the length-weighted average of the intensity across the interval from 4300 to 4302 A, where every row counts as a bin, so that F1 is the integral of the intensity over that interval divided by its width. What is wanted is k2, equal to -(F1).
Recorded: -0.54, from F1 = 0.54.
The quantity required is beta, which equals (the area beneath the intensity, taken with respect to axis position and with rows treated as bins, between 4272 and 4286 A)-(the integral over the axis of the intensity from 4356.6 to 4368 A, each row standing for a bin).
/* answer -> 0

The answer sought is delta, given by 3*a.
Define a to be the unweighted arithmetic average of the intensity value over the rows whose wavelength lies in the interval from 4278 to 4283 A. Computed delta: 2.0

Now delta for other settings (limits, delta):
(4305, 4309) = 1.8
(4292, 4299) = 1.9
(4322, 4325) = 1.9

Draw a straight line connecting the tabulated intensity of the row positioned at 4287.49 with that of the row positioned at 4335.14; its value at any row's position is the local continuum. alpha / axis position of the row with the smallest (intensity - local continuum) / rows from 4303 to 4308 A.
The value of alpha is 4303.31 A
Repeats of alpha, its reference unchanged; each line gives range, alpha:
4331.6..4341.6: 4337.14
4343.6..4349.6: 4345.13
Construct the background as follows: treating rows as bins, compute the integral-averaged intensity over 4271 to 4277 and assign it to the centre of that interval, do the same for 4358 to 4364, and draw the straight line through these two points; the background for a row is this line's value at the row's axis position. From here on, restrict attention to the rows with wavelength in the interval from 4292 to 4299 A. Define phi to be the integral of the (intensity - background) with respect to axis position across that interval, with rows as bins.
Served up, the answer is -0.13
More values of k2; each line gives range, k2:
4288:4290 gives -0.60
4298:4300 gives -0.53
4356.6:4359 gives -0.72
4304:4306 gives -0.62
